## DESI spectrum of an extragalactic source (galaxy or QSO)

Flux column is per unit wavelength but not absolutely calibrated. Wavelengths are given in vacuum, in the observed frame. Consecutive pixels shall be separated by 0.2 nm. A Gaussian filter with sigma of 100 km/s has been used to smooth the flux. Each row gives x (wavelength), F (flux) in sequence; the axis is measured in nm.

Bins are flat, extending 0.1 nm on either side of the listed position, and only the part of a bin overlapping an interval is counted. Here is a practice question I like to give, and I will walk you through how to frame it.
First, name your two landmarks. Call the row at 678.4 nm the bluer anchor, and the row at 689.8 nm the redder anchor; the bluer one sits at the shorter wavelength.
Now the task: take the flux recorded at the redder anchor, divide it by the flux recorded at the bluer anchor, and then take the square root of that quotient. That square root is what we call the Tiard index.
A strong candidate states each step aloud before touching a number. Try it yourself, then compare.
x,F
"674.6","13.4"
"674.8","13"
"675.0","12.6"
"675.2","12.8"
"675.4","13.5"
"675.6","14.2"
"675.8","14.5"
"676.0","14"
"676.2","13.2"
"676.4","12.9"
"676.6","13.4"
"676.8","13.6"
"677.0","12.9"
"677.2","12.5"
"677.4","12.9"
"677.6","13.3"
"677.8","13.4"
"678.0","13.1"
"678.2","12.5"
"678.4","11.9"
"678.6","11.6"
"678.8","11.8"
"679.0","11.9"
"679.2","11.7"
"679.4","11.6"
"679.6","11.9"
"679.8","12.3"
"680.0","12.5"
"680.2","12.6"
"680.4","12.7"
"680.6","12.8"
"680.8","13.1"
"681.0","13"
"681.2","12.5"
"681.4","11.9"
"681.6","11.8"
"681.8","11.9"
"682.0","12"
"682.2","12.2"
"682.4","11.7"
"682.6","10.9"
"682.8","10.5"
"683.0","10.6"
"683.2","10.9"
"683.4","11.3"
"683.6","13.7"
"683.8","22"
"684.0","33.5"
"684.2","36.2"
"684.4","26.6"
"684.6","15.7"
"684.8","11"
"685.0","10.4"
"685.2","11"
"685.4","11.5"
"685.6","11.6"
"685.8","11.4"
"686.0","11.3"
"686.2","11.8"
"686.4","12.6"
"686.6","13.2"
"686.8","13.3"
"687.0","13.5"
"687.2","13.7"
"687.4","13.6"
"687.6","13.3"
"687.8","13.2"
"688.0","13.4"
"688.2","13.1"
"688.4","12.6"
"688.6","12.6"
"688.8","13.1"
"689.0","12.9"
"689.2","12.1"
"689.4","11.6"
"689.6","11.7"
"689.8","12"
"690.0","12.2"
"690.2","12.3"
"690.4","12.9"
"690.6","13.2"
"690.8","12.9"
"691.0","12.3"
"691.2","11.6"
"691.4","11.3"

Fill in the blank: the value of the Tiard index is 1.00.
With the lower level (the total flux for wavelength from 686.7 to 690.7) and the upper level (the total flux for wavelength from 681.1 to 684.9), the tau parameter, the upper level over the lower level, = 1.2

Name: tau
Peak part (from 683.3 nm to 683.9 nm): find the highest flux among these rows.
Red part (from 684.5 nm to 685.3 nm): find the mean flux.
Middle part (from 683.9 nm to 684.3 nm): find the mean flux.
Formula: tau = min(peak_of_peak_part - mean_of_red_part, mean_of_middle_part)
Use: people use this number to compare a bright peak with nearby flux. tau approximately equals 10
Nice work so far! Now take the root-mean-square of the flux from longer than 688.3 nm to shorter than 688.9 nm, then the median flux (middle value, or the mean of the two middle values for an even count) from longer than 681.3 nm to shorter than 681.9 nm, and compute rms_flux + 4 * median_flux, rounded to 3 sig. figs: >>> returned 60.4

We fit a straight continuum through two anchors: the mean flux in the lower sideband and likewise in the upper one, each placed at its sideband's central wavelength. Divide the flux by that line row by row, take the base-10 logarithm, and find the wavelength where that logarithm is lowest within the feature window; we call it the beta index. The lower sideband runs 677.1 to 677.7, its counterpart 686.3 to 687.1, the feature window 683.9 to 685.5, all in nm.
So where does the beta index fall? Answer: 685.0 nm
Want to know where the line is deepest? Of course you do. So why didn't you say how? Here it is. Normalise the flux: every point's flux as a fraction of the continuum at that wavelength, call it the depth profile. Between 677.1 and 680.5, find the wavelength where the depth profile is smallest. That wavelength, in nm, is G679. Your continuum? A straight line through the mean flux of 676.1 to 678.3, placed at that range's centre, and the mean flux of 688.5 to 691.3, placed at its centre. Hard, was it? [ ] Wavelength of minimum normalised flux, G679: 678.6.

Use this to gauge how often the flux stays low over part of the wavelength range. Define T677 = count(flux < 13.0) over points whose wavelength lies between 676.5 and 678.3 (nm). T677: 4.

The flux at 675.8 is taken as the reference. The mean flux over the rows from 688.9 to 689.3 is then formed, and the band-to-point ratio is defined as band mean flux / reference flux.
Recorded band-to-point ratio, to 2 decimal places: 0.86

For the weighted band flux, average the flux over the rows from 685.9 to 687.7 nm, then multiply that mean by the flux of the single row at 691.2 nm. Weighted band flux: 150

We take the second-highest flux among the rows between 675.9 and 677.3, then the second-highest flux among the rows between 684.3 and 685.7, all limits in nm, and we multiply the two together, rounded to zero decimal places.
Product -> 214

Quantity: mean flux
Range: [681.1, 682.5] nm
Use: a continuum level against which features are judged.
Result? 12.0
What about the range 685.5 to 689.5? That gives 12.7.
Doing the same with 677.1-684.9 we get 14.0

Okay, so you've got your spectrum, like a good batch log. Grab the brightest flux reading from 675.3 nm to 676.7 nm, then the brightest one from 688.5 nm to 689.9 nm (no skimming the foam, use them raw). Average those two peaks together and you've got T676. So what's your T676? 13.8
